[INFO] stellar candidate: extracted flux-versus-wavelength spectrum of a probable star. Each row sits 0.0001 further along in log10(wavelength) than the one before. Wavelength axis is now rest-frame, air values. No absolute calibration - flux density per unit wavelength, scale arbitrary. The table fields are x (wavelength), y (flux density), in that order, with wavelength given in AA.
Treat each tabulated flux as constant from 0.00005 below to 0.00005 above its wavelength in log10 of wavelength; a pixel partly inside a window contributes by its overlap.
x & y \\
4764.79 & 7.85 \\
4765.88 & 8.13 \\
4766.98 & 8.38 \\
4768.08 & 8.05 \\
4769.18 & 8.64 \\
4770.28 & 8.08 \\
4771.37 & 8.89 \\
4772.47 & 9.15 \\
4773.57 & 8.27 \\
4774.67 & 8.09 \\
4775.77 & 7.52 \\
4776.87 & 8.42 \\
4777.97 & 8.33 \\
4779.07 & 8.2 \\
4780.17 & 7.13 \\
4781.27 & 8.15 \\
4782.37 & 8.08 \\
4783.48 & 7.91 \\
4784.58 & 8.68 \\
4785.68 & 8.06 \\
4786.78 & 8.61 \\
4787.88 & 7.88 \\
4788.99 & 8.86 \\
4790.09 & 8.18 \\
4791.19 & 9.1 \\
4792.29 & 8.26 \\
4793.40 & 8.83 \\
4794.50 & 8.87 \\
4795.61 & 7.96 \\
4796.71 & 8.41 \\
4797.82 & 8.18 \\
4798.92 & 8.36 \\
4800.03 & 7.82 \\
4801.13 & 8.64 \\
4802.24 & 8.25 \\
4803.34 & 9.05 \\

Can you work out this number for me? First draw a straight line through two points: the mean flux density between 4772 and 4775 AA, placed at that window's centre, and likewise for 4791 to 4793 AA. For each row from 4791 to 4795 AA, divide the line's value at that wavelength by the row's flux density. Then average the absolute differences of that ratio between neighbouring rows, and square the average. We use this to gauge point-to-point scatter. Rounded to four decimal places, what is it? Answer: 0.0031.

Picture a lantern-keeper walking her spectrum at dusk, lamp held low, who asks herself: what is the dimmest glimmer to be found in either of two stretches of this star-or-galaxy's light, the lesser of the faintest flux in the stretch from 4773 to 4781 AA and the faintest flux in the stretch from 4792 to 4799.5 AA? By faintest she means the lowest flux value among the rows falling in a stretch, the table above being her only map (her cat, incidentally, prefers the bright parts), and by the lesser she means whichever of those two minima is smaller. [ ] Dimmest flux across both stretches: 7.1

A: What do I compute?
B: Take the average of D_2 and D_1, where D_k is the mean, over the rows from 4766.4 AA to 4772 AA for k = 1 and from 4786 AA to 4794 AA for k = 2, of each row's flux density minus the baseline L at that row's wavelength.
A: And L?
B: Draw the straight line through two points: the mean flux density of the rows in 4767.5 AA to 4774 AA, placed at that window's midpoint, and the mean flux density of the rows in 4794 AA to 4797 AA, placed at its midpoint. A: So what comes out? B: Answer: -0.01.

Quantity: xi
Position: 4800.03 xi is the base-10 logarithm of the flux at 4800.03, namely 0.893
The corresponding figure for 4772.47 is 0.961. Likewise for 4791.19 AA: 0.959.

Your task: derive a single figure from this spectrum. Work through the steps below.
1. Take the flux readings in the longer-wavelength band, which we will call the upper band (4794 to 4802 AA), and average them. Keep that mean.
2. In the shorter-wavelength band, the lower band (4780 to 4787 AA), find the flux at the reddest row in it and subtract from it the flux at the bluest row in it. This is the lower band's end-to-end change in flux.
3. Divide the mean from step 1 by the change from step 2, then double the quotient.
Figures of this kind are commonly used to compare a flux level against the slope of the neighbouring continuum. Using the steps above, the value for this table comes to 11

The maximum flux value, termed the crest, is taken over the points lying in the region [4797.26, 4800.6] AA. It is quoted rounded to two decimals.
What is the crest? 8.36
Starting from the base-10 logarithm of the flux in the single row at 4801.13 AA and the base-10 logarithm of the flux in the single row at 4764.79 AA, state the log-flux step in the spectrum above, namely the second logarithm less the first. -0.042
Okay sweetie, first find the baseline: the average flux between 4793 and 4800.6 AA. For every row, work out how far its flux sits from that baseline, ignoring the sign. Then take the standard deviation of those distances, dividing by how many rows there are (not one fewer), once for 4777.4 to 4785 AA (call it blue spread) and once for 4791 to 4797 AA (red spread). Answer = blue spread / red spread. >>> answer 1.5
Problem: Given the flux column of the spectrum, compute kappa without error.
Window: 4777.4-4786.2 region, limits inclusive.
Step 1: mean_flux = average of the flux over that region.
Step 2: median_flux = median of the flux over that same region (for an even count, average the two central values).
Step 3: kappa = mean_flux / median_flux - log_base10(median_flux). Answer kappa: 0.085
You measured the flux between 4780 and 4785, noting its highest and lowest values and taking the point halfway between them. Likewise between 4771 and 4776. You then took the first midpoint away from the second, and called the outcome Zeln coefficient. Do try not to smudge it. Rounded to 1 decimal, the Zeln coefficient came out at 0.4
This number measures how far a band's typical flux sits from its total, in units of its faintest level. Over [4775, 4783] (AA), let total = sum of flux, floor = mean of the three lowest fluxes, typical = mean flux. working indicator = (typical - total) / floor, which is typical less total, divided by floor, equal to -6.3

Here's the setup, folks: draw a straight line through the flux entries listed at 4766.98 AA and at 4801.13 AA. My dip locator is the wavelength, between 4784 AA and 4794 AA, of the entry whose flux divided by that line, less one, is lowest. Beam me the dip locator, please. 4787.88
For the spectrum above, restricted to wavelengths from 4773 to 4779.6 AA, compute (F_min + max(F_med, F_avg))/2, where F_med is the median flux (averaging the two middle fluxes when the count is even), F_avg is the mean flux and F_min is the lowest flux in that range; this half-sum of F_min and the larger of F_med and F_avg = 7.88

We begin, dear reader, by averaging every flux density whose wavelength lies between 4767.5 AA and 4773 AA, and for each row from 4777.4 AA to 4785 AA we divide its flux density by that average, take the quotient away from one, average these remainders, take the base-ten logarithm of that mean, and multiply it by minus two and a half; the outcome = 3.1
